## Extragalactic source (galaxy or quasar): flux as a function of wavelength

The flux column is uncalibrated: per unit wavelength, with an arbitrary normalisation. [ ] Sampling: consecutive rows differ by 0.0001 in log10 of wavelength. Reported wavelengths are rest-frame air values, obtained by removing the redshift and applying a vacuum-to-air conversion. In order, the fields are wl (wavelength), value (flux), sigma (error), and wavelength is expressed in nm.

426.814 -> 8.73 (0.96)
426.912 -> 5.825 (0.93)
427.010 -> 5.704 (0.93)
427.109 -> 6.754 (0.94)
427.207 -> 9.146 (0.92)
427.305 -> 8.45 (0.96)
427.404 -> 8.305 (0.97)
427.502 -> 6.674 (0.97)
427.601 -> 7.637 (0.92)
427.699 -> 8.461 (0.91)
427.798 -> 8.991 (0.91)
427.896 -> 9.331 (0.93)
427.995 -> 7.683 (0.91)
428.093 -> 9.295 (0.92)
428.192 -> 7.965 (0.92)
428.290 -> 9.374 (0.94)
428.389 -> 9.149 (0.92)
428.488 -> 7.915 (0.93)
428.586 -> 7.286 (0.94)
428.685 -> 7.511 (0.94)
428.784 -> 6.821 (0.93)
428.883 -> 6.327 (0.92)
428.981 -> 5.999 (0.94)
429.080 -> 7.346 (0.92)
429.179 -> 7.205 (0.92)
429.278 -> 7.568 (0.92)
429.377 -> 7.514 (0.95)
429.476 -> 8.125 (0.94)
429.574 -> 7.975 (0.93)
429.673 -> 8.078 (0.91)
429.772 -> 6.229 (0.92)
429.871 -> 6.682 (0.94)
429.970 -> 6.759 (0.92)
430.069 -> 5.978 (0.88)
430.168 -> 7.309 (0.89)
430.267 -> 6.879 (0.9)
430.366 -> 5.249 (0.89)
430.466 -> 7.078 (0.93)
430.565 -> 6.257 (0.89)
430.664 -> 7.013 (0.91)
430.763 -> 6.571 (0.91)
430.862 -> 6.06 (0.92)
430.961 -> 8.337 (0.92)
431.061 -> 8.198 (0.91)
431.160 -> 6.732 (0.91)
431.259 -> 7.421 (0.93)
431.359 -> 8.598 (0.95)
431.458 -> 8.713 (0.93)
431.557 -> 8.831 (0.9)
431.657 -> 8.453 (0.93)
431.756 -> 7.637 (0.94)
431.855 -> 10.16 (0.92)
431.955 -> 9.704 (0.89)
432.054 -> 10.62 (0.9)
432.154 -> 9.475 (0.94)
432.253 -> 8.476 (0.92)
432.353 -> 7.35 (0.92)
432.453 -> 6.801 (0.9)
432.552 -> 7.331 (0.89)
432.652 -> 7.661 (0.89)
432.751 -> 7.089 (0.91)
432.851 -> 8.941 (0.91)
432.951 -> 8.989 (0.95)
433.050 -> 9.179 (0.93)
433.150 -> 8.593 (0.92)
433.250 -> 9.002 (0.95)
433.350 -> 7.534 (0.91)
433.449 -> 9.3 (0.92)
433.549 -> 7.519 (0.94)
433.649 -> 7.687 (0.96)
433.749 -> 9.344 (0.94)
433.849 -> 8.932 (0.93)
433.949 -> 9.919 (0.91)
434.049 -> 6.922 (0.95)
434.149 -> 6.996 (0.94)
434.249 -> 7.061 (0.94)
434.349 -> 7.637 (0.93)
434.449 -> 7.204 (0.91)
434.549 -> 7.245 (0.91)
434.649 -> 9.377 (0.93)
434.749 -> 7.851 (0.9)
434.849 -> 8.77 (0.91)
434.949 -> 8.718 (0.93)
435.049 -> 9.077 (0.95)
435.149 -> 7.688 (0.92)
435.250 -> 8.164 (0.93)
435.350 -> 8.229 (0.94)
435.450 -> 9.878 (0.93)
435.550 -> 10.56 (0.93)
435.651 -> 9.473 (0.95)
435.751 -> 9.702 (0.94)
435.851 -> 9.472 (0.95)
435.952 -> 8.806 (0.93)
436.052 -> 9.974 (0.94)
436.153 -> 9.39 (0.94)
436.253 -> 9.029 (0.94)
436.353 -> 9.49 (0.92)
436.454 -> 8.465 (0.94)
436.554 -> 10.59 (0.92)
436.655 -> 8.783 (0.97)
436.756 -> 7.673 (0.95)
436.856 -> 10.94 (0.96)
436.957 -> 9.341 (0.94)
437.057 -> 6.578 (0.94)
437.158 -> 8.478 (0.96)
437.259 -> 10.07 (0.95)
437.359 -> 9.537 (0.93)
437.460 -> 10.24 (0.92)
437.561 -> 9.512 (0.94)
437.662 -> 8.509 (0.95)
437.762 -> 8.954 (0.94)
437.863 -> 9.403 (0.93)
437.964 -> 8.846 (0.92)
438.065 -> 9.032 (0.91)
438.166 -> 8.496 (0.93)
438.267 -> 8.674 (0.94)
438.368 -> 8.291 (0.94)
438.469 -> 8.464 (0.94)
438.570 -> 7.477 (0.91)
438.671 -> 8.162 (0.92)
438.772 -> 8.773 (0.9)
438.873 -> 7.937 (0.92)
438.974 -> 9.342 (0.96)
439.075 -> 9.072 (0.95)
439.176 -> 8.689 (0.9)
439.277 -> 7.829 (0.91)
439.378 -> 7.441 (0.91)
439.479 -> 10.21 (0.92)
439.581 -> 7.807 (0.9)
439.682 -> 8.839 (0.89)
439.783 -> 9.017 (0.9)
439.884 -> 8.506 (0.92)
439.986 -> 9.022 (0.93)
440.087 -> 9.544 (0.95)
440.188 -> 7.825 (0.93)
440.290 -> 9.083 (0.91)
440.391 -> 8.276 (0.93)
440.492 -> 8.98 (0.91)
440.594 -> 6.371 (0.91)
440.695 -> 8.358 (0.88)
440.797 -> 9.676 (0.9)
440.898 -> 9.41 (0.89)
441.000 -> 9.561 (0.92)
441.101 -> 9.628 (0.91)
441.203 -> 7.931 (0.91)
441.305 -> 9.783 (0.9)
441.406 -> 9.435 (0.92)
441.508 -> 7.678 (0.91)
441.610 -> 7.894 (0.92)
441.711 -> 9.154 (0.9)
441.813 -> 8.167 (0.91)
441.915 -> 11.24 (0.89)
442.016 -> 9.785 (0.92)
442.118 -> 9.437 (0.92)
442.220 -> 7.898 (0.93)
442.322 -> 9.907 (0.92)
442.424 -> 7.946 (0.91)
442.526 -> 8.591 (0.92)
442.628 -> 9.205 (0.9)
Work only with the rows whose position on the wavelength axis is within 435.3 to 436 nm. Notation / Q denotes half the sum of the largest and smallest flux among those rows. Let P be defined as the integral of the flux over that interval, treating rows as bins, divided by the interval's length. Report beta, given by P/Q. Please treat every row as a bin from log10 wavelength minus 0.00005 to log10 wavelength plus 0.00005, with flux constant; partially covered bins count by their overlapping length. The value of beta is 1.01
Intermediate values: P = 9.4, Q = 9.4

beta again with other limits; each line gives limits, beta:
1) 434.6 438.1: 1.04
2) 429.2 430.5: 1.05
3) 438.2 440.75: 1.02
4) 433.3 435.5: 0.98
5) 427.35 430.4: 1.03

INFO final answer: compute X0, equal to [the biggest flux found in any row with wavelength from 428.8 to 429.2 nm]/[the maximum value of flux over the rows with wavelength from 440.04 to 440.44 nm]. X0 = 0.77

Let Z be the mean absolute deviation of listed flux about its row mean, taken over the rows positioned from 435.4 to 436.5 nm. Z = 0.40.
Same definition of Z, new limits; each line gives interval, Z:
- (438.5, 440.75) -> 0.67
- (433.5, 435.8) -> 0.96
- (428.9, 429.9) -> 0.59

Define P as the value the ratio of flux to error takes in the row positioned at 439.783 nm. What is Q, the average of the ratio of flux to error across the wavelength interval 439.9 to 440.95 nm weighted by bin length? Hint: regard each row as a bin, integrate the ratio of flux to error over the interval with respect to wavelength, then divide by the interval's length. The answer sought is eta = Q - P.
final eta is -0.6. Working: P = 10.0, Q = 9.46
